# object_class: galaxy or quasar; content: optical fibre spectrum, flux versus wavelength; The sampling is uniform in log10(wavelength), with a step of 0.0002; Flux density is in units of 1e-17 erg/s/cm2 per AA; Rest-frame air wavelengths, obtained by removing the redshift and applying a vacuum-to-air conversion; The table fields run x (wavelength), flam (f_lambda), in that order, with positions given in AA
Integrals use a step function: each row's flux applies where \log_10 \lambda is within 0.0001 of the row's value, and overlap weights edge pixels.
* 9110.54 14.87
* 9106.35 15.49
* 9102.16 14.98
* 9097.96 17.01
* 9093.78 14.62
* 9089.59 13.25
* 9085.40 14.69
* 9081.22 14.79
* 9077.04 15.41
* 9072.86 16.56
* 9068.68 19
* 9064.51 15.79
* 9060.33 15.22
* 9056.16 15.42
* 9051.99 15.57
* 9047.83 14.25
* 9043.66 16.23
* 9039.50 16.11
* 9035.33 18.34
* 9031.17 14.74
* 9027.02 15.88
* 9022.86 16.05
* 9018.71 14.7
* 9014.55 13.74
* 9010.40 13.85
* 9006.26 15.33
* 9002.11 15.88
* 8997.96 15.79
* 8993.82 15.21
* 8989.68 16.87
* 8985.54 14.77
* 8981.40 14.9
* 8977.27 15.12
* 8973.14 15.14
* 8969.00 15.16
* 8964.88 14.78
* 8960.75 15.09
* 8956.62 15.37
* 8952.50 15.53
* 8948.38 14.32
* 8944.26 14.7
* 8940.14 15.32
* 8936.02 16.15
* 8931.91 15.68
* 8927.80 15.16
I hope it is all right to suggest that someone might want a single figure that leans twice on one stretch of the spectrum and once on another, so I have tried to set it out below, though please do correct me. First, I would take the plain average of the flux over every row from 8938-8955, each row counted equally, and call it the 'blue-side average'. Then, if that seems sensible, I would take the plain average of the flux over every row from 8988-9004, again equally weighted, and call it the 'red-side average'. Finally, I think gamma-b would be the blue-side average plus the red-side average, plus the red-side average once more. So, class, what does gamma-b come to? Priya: 46.8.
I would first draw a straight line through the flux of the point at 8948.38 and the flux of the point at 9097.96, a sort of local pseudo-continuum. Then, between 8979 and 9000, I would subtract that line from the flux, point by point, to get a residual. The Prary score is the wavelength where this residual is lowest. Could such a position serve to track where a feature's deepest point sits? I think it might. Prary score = 8985.54 AA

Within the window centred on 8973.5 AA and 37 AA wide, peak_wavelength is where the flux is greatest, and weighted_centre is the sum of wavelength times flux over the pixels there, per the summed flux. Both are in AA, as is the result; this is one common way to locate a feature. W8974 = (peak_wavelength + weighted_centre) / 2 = 8981.5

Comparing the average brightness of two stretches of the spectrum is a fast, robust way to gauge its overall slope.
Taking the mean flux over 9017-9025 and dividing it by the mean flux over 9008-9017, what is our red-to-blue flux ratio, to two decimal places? 1.11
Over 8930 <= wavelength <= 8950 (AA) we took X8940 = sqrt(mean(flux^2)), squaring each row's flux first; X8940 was 15.2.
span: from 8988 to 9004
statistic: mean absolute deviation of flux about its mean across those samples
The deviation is 0.5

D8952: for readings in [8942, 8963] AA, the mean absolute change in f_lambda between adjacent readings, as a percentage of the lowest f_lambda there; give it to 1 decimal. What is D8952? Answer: 3.5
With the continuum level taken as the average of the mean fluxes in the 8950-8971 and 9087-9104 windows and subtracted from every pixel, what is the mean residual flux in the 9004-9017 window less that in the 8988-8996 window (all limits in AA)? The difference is -1.7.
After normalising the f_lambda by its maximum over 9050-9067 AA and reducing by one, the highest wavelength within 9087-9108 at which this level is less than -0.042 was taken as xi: 9102.16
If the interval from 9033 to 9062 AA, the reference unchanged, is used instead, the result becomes 9047.83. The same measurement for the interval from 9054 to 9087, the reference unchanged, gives 9085.40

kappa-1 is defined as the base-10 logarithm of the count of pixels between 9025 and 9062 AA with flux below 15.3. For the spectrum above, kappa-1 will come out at 0.48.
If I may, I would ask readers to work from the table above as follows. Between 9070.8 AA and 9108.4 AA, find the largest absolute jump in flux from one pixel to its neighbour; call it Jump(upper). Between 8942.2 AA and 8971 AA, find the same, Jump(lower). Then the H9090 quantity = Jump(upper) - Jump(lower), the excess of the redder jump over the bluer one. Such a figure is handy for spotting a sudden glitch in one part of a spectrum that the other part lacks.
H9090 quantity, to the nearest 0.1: 1.2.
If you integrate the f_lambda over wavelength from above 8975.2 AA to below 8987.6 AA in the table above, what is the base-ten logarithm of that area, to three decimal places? 2.268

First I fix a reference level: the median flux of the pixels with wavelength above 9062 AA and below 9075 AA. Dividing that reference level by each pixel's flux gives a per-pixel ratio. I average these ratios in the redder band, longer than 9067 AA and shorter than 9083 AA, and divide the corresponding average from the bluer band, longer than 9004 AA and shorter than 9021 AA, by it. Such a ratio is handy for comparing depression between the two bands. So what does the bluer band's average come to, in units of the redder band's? 1.13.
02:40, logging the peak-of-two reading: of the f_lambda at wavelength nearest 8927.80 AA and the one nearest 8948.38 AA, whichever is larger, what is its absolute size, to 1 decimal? 15.2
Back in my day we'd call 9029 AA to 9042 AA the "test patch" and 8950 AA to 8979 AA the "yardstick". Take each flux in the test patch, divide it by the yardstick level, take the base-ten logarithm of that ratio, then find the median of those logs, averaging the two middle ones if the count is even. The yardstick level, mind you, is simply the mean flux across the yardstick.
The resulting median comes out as 0.026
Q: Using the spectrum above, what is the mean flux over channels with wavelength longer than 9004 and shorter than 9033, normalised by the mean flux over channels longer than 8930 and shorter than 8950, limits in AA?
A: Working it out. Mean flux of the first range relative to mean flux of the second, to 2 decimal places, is 0.98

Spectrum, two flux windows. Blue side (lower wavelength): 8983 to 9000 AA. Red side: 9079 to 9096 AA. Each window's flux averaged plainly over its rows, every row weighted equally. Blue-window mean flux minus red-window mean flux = 1.3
